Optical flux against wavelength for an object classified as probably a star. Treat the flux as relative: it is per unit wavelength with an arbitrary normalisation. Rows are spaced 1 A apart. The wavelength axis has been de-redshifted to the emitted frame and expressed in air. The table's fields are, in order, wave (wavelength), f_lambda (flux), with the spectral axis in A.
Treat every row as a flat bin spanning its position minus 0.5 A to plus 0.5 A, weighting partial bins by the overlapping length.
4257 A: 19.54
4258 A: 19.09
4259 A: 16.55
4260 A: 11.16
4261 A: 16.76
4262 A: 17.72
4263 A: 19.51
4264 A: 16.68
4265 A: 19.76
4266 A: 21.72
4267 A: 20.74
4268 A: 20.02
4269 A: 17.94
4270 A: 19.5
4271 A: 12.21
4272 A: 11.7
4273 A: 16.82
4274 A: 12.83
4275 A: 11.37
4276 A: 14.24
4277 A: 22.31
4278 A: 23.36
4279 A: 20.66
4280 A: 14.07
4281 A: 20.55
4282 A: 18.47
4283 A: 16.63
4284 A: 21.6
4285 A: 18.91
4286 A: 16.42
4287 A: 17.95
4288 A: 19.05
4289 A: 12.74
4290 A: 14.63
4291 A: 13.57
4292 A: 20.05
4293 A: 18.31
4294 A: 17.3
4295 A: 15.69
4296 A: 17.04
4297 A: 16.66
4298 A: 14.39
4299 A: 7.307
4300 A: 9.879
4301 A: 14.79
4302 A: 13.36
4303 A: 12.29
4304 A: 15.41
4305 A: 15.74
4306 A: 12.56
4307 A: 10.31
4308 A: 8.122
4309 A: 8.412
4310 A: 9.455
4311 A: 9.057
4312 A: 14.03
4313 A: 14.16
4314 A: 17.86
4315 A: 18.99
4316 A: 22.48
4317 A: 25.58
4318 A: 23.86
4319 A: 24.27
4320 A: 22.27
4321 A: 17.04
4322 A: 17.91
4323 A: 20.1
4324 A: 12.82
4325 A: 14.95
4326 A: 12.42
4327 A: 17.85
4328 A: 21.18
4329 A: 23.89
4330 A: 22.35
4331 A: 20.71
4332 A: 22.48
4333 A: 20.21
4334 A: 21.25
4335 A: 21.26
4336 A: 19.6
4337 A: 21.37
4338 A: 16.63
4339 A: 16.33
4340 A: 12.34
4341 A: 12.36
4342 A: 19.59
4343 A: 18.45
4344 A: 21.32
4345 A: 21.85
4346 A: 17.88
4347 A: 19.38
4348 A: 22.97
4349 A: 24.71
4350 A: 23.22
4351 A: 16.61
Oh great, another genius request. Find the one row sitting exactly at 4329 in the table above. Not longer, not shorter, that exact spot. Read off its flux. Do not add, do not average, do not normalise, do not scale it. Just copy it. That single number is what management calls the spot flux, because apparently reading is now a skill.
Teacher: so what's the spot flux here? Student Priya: 23.89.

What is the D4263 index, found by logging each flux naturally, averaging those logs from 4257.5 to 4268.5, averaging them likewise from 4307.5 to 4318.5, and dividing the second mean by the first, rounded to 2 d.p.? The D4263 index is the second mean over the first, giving 0.92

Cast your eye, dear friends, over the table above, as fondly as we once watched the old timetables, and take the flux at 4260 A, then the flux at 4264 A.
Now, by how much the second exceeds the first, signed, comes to 5.5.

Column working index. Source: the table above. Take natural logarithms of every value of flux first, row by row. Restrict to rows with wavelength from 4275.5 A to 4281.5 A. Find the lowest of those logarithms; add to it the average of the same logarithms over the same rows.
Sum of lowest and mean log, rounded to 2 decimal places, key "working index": 5.58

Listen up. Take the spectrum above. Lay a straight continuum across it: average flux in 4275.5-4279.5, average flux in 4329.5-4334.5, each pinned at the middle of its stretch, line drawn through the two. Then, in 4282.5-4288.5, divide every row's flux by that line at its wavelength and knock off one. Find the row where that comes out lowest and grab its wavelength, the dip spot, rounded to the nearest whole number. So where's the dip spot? 4286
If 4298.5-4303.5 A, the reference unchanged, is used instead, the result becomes 4299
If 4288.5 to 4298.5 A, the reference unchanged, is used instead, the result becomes 4289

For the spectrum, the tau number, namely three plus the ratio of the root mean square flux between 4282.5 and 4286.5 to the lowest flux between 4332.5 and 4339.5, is 4.1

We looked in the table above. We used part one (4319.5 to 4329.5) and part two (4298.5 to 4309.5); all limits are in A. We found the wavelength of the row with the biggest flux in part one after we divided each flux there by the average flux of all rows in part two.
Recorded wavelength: 4329 A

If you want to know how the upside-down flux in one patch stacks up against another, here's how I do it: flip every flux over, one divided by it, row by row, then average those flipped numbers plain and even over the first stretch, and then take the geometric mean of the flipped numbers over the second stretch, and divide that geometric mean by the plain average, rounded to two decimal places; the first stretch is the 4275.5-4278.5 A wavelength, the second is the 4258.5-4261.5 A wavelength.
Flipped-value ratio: 1.30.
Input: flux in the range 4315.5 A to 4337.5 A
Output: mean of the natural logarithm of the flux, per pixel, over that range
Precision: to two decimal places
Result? 2.99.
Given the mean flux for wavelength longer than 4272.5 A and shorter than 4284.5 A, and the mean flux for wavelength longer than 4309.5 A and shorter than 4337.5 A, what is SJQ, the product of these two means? 335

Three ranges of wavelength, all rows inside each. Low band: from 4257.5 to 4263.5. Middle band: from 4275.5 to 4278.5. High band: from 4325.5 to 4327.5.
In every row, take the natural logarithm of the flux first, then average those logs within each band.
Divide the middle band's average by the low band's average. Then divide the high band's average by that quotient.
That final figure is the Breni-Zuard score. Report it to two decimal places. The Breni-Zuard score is 2.55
